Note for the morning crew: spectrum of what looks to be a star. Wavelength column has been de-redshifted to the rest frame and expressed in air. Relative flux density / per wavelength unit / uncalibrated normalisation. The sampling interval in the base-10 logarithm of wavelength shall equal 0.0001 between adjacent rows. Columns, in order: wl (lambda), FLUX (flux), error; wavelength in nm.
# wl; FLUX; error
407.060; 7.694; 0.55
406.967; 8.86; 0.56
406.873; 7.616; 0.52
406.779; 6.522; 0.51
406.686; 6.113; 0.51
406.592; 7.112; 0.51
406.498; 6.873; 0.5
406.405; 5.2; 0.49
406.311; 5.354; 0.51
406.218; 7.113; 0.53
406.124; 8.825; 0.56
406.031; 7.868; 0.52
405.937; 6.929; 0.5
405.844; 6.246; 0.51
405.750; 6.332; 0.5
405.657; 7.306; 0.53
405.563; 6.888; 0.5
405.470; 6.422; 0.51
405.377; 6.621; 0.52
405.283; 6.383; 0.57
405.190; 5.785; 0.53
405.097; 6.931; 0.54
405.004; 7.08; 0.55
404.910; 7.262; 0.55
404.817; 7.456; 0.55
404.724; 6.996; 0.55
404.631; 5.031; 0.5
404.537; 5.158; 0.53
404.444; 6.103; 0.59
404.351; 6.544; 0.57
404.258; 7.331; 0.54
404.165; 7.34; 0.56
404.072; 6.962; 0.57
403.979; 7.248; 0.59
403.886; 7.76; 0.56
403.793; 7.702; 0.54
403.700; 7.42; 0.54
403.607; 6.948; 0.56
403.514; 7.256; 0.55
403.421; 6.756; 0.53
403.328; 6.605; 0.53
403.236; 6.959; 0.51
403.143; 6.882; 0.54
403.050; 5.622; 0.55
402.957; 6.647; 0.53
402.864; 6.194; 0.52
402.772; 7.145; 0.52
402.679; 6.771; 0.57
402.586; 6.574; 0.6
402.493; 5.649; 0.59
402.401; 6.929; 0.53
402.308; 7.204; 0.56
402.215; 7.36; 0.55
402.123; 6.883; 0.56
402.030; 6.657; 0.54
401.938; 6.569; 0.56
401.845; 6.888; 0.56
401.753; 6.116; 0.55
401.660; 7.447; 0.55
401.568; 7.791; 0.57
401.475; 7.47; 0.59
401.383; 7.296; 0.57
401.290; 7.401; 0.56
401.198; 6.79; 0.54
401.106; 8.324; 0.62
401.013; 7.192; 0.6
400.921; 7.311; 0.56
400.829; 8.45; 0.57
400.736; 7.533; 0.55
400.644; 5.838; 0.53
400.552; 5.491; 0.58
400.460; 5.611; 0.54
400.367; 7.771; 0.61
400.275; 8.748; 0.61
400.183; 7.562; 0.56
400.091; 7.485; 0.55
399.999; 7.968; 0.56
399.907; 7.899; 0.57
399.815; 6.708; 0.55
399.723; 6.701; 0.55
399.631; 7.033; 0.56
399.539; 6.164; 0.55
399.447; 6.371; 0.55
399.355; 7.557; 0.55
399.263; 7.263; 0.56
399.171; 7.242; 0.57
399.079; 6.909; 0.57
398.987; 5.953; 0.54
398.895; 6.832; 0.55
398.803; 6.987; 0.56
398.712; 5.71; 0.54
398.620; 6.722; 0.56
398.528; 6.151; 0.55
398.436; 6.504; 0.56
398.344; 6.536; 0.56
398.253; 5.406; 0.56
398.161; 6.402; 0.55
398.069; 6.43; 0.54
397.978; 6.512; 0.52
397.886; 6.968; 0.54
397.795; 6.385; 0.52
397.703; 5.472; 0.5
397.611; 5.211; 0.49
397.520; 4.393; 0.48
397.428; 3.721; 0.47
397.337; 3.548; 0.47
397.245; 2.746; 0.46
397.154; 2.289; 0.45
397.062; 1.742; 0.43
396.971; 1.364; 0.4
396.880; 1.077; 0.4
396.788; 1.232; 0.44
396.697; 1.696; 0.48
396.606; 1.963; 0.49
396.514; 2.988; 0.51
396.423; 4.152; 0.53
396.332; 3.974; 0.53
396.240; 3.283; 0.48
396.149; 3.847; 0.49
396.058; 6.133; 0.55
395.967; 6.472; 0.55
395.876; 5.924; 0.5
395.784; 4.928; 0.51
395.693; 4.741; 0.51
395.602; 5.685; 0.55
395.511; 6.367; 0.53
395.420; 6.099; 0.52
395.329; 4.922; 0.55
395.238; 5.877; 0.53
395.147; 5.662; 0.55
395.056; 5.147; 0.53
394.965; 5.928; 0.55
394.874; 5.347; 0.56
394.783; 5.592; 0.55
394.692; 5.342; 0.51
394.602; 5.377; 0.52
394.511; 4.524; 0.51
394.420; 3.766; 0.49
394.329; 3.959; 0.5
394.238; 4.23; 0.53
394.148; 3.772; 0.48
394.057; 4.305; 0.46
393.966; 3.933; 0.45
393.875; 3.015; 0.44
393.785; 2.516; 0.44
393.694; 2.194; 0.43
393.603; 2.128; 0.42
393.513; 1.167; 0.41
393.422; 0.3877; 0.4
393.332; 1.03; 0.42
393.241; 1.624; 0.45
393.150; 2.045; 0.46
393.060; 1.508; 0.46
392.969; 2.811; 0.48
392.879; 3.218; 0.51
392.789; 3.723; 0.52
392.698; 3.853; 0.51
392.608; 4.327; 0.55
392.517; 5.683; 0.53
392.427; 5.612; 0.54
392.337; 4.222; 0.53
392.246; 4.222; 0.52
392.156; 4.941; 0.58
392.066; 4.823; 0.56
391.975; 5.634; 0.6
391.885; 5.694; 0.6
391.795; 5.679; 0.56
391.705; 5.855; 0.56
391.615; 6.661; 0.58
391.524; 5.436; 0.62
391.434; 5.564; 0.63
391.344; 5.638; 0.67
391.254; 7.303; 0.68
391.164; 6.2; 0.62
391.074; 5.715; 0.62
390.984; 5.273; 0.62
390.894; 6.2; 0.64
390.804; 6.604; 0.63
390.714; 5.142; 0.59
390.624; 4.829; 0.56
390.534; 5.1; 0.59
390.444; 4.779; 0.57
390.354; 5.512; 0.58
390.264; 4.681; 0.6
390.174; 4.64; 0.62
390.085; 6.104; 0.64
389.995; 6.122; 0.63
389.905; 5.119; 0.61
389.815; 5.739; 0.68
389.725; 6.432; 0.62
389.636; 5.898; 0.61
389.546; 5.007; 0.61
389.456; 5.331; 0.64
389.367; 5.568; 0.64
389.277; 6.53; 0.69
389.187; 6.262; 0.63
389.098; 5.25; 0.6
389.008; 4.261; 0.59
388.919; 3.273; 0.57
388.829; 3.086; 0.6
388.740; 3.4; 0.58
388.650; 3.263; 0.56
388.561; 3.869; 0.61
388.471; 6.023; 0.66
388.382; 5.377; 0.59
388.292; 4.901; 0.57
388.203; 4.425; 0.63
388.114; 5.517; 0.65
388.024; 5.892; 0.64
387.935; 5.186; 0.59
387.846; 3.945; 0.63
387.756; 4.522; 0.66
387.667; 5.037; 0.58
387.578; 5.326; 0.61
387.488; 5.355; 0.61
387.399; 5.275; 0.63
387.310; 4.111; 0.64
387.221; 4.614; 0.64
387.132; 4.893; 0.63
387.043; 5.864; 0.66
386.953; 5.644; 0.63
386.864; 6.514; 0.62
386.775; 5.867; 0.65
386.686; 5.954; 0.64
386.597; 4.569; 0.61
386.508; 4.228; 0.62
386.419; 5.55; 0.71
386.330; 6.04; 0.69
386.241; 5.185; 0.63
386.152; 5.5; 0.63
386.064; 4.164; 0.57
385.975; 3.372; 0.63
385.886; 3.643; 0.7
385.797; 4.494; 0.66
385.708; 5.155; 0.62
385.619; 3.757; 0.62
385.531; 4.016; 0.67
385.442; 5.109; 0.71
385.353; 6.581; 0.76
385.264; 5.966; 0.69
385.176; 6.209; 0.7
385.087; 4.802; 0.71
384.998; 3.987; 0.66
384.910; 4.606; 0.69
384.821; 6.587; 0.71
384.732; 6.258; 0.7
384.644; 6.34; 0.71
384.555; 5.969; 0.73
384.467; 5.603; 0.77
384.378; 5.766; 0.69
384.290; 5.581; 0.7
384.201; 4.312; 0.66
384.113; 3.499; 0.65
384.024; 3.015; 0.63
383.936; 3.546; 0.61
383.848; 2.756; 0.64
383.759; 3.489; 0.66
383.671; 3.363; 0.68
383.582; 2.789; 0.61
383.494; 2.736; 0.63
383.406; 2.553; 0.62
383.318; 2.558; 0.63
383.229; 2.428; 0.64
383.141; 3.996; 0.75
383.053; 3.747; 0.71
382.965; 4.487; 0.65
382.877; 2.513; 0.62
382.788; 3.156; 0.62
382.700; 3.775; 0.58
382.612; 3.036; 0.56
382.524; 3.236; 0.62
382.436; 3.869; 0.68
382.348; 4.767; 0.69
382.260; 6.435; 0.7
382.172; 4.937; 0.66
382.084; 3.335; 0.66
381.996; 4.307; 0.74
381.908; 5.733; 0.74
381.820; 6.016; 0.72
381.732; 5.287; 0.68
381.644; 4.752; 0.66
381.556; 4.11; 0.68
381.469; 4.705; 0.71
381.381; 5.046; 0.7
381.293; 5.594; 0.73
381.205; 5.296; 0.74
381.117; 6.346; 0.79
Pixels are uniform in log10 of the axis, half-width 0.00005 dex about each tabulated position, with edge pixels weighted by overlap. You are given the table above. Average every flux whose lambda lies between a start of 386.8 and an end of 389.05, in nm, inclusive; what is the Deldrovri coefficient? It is 4.8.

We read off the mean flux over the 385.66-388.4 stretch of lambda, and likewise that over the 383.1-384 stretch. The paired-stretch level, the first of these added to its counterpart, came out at 8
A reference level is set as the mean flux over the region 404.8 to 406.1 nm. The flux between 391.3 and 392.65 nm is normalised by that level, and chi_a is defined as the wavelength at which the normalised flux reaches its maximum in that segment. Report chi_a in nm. 391.615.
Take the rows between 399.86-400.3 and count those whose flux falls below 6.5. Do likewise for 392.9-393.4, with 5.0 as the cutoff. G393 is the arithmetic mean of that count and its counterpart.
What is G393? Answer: 2.5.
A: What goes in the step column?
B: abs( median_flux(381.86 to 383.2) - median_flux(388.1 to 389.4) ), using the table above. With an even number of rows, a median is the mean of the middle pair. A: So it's 1.0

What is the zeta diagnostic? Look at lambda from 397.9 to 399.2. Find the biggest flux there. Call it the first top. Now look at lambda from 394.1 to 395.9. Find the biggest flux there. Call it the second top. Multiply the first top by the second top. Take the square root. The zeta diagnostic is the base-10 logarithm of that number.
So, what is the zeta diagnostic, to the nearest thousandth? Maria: 0.832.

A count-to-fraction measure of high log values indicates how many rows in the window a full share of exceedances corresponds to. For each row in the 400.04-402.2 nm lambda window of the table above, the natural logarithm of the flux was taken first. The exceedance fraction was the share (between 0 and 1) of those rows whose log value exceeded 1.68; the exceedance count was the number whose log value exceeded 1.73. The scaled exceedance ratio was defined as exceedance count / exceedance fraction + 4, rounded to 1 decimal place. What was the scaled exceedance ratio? 25.0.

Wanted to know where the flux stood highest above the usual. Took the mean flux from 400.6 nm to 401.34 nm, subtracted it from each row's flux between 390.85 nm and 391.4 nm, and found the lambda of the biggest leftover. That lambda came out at 391.254 nm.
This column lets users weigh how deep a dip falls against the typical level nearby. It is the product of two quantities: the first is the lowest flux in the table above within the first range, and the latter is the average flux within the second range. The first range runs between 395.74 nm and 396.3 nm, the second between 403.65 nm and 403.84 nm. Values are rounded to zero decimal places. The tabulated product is 25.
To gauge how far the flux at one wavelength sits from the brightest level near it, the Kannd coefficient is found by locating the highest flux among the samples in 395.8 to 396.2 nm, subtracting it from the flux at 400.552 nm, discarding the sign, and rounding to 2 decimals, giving 0.98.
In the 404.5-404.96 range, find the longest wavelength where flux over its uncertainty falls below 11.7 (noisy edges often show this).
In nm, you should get 404.631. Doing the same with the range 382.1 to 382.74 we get 382.700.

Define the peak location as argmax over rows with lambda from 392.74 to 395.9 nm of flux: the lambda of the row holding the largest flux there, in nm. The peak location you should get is 395.511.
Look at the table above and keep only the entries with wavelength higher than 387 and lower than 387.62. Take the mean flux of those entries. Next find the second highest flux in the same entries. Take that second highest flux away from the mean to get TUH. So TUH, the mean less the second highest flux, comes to -0.29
